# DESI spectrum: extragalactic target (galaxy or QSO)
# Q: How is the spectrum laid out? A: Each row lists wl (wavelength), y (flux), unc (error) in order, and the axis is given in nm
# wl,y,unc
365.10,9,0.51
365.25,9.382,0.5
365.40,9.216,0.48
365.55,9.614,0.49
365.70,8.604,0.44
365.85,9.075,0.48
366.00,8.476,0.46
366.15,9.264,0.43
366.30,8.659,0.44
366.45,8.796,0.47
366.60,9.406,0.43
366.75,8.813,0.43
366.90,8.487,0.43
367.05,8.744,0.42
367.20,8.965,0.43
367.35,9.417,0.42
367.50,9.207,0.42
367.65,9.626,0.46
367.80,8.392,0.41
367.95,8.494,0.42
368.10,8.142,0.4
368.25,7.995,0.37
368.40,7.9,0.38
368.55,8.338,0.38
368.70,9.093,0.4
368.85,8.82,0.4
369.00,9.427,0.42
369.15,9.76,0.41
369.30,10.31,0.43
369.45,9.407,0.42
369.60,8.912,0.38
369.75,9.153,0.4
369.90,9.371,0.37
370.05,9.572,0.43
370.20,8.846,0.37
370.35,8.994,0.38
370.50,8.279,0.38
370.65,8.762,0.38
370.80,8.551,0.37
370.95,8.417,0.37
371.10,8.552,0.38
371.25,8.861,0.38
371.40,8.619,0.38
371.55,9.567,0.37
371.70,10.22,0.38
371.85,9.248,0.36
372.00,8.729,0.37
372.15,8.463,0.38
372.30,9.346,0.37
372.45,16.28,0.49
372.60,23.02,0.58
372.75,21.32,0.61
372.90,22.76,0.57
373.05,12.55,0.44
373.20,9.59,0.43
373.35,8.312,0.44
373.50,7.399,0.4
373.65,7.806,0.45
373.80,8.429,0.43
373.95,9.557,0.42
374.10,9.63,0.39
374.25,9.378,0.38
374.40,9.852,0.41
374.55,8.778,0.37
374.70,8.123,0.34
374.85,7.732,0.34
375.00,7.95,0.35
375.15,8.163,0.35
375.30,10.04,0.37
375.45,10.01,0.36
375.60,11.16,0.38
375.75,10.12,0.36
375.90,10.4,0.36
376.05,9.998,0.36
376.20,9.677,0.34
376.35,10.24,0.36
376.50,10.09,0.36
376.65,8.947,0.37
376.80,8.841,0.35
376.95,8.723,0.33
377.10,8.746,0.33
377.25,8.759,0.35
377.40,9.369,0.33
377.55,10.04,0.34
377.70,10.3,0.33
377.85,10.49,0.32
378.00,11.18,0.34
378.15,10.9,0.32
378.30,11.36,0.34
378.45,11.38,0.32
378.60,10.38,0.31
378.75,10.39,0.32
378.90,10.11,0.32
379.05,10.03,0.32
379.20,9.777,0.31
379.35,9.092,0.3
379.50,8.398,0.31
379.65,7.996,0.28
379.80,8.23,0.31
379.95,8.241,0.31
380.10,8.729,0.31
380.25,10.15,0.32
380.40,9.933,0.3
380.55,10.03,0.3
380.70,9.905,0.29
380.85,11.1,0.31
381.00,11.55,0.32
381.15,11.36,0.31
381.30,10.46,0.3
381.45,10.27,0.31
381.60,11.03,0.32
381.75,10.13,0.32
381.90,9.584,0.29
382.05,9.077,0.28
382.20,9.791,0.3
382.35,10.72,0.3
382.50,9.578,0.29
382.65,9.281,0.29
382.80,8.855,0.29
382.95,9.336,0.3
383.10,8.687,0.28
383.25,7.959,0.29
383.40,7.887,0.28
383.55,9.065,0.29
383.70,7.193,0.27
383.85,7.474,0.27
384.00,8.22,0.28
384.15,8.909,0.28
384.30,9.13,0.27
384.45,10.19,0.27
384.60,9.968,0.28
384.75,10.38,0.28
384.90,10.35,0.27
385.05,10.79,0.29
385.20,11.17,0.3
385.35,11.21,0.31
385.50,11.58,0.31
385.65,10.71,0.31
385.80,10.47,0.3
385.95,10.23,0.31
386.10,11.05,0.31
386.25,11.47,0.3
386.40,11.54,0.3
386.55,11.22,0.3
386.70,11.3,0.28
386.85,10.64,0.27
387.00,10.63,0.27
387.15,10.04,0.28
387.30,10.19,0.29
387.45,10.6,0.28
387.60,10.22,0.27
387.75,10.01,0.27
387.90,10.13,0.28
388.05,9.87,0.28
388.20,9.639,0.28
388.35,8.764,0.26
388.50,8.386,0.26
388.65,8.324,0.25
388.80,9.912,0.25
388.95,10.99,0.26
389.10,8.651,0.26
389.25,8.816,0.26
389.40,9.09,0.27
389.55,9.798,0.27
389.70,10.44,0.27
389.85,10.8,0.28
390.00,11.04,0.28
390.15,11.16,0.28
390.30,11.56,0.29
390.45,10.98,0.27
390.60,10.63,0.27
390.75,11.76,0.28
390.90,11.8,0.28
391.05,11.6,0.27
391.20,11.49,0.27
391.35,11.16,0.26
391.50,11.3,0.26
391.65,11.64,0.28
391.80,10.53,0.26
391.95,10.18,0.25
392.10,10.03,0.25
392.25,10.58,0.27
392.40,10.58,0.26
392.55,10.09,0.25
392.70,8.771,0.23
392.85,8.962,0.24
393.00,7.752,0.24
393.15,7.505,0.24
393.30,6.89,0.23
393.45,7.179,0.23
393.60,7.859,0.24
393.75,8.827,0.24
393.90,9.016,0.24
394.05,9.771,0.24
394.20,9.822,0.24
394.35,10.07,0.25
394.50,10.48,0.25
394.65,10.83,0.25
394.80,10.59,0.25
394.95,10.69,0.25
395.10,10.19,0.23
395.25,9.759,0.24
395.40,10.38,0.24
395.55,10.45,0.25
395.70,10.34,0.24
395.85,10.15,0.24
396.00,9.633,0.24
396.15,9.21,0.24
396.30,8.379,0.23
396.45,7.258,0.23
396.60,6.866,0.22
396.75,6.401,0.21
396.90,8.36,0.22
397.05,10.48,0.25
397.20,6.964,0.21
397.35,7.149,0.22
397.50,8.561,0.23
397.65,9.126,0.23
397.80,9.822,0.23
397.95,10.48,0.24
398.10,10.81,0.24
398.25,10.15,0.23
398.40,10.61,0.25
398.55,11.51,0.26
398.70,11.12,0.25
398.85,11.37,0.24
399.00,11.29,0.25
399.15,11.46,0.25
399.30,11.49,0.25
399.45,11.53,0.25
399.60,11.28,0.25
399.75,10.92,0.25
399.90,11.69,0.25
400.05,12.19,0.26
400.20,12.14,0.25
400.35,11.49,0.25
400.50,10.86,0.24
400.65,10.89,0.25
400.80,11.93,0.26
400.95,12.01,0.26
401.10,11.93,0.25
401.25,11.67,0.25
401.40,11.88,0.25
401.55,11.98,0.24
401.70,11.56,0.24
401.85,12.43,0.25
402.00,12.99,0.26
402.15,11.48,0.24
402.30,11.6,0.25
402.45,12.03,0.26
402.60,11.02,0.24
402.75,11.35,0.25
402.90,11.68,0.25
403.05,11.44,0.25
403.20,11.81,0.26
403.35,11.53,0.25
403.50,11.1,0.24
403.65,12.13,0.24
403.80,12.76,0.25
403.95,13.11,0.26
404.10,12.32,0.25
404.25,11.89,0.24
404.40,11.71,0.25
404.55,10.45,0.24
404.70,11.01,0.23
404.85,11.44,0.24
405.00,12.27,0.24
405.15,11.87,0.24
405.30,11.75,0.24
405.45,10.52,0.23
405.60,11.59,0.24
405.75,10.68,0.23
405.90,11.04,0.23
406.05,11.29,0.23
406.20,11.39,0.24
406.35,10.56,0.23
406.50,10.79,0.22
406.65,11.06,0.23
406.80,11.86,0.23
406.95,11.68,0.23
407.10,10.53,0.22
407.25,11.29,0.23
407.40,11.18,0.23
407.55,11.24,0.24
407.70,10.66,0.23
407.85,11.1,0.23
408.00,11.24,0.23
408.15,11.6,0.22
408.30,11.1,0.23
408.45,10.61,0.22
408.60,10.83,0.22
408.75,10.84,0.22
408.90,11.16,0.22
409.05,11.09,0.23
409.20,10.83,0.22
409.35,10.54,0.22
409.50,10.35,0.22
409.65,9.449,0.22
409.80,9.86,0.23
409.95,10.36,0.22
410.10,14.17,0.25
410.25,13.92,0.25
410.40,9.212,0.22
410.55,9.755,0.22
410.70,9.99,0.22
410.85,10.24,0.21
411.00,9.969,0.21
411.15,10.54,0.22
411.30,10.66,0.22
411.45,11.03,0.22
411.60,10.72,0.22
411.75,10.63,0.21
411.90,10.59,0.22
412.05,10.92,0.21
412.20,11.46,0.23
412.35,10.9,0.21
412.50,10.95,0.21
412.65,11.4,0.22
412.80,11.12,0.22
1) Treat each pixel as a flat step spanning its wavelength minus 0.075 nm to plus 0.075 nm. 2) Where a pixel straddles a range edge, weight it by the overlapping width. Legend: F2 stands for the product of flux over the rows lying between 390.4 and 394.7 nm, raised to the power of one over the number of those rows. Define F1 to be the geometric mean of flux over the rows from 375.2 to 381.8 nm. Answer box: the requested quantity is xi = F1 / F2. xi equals 1.01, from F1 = 9.9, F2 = 9.8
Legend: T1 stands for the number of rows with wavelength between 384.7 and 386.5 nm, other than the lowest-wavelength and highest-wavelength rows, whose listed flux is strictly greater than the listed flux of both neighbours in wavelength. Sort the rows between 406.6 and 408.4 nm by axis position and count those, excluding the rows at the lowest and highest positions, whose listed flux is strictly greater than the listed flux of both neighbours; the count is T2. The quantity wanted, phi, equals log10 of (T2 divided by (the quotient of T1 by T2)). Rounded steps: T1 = 1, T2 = 4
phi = 1.20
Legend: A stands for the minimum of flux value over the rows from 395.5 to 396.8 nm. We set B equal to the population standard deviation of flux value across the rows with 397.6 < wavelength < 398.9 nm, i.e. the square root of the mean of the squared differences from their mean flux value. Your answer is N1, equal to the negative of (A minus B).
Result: -5.7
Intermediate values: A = 6.401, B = 0.72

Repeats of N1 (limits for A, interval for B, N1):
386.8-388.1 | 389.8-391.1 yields -9.5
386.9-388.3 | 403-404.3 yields -9.0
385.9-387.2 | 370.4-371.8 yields -9.4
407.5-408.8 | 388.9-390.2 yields -9.7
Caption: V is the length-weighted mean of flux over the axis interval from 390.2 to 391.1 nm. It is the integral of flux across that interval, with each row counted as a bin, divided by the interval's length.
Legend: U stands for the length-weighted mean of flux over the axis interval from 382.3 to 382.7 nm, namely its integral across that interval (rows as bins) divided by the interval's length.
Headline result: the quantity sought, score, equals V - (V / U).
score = 10.2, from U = 9.8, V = 11.4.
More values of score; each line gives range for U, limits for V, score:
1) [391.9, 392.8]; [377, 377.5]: 8.1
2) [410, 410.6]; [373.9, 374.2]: 8.8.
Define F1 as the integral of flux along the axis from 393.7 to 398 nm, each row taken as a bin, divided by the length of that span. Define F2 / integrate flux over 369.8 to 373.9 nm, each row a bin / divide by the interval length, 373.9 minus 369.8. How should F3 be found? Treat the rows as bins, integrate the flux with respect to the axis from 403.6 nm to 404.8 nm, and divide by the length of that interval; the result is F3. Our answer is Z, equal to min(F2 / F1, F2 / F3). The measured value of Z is 0.90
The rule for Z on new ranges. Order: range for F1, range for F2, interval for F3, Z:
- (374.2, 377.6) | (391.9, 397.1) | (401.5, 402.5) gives 0.77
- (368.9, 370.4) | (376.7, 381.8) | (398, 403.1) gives 0.86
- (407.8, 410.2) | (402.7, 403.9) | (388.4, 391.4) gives 1.07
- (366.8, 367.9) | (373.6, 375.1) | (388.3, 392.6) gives 0.84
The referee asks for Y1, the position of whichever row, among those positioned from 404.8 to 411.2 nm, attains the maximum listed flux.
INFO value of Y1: 410.10 nm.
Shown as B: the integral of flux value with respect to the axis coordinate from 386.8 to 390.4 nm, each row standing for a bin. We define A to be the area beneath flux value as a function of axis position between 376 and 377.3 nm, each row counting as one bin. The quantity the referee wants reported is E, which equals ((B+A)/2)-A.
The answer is 12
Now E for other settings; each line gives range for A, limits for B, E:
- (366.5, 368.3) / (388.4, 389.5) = -3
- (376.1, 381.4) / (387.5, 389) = -19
